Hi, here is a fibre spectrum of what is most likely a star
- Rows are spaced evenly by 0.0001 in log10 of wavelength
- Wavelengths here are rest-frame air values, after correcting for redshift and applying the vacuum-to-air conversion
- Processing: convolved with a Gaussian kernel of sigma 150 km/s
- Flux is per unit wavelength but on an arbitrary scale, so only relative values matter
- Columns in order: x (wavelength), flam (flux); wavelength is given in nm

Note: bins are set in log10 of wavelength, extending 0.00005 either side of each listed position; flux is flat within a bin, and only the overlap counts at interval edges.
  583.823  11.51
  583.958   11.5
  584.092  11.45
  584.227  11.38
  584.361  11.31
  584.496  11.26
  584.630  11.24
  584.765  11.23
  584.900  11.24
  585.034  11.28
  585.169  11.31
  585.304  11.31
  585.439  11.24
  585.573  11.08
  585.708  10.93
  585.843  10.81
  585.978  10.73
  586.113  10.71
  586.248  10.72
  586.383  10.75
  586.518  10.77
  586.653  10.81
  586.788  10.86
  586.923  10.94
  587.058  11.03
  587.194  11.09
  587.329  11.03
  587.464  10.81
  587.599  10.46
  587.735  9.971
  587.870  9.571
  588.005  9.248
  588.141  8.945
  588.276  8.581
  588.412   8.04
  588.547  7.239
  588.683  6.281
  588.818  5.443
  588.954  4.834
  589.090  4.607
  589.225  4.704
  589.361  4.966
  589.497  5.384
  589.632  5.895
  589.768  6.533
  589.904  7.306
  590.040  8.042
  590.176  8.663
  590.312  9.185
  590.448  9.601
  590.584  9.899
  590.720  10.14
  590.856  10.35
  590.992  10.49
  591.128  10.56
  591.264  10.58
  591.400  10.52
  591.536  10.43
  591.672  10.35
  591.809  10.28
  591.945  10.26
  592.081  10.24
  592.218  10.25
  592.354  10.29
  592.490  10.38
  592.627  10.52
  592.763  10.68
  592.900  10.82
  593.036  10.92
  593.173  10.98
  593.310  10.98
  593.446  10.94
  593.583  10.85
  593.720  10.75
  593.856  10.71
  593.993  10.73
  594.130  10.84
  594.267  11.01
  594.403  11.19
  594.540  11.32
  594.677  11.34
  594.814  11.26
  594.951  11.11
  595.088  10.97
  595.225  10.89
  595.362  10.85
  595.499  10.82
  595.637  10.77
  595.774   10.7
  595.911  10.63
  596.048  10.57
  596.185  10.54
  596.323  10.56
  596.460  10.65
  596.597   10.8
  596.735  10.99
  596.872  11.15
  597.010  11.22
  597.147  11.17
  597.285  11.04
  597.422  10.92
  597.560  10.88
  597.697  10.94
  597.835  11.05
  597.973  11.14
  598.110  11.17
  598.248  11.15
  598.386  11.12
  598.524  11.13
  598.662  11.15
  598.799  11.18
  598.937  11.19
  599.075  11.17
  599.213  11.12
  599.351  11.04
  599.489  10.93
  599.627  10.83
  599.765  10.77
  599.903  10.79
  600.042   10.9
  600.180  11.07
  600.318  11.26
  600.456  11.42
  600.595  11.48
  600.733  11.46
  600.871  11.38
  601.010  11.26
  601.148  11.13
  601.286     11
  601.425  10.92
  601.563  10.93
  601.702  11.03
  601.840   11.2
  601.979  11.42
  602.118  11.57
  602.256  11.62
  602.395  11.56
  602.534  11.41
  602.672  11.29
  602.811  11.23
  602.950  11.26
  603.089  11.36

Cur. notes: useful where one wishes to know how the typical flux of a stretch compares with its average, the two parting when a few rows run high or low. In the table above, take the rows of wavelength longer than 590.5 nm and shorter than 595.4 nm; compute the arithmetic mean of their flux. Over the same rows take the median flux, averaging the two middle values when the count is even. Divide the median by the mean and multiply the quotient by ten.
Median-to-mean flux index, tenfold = 10.03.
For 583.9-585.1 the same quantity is 9.96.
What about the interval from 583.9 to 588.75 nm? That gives 10.40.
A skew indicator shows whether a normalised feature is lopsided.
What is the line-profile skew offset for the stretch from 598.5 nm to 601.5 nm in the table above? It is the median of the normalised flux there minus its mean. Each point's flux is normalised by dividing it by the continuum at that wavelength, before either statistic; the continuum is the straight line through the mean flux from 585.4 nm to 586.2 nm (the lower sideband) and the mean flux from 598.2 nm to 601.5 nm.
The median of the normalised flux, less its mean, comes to 0.002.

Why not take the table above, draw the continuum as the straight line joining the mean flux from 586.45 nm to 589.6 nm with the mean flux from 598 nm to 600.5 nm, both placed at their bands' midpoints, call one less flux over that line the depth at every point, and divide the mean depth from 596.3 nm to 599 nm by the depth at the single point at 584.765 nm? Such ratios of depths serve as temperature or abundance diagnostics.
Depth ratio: 0.1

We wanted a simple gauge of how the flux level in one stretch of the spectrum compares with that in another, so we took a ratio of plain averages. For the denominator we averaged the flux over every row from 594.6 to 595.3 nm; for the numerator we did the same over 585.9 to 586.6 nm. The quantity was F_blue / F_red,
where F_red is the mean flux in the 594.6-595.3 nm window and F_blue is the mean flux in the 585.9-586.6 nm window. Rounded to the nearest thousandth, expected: 0.966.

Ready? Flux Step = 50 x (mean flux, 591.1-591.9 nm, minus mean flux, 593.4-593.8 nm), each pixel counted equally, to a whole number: -20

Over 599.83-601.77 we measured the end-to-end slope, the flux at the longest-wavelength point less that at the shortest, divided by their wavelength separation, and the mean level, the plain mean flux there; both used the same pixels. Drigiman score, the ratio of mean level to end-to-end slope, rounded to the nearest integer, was 84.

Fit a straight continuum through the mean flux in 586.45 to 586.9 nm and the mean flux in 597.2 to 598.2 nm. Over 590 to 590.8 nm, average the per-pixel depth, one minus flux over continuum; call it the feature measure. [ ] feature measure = 0.15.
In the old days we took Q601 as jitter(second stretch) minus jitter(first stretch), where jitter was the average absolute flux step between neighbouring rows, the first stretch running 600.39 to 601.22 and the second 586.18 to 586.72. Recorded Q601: -0.052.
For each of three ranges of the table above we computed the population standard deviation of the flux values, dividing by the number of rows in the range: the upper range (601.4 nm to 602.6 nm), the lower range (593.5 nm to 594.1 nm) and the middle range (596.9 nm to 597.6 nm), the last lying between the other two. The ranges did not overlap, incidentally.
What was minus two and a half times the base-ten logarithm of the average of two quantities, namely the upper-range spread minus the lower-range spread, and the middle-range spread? 1.9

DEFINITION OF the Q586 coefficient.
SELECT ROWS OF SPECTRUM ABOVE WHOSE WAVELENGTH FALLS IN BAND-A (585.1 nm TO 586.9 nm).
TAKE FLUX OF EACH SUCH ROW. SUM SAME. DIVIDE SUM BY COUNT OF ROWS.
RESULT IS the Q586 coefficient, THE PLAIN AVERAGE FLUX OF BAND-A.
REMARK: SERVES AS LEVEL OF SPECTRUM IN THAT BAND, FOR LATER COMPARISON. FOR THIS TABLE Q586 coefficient 10.9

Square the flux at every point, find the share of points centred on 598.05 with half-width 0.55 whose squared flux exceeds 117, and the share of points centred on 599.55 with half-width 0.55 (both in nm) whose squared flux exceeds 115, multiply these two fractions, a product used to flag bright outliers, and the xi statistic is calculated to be 1.0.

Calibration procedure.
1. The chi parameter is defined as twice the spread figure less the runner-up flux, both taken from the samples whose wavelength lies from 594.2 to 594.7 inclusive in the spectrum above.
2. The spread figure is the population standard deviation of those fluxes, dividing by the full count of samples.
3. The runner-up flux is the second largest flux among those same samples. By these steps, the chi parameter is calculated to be -11.06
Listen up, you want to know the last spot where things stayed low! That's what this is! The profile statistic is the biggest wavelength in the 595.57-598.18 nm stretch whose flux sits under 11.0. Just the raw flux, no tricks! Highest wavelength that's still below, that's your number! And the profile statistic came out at 597.697 nm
